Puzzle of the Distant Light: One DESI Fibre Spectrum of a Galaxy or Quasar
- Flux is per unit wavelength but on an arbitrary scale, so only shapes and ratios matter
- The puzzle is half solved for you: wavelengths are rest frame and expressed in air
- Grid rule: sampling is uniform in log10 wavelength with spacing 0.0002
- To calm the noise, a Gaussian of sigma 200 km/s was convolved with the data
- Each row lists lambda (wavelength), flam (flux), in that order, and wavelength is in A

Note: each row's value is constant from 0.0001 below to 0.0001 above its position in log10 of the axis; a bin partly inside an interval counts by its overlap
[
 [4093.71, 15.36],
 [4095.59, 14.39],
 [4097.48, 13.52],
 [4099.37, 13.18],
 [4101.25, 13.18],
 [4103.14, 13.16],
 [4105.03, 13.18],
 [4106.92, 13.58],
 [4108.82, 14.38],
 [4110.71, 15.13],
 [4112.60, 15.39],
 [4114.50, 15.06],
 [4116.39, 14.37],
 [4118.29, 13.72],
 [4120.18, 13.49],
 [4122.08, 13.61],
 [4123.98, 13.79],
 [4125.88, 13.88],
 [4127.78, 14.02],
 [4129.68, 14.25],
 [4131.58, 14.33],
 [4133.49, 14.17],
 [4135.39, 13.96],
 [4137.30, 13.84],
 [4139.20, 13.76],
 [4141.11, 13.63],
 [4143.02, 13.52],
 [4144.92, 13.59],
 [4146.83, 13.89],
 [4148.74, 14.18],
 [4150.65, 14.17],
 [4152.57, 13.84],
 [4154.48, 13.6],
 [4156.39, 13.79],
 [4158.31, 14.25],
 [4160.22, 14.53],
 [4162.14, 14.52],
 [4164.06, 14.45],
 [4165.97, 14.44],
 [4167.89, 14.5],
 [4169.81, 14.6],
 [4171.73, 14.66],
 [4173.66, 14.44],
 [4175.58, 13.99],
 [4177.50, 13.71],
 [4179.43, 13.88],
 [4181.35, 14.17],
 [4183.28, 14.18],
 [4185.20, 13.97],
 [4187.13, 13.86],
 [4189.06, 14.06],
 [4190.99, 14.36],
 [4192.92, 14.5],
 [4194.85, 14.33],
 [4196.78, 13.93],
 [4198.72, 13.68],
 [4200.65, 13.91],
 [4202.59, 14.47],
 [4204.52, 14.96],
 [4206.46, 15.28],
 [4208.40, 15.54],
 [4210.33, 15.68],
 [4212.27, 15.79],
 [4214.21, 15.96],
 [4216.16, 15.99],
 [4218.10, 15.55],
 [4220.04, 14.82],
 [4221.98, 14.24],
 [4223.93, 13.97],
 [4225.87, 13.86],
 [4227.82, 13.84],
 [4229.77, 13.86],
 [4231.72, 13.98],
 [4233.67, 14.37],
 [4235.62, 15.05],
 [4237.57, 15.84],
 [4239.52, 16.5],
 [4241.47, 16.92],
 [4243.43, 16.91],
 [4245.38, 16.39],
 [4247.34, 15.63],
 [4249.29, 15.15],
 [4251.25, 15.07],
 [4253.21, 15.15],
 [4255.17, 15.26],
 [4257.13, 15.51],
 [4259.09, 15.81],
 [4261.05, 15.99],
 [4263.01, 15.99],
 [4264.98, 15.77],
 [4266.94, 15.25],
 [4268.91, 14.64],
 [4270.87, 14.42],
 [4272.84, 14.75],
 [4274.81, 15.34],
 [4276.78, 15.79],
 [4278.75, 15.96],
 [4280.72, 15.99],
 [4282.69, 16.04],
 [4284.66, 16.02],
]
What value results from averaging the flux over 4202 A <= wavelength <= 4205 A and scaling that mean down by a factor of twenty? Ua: 0.74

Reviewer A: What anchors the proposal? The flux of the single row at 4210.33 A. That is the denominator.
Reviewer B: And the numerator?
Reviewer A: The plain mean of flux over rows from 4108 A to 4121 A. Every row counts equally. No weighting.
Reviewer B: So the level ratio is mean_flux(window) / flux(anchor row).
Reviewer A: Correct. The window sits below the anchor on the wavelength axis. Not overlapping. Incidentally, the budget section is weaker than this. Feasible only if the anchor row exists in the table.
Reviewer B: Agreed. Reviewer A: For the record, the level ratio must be 0.93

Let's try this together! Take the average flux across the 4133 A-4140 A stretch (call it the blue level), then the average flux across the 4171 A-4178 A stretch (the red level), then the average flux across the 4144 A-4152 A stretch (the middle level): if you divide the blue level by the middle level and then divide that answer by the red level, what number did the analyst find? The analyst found 0.070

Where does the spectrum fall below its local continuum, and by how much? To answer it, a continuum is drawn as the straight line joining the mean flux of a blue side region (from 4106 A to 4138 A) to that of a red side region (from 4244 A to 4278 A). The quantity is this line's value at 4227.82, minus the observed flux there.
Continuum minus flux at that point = 1.3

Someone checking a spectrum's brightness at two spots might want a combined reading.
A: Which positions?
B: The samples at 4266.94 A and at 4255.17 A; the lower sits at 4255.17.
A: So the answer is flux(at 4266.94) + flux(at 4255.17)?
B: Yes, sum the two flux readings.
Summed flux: 30.5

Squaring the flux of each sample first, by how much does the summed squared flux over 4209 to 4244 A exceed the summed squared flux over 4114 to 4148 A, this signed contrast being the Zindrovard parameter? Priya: 665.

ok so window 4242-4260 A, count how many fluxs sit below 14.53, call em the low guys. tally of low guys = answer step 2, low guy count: 0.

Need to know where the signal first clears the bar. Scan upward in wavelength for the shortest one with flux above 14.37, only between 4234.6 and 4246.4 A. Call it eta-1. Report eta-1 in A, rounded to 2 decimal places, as 4235.62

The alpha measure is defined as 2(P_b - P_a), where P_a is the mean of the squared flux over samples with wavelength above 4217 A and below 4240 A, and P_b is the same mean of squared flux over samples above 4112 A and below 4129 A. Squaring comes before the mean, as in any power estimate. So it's -30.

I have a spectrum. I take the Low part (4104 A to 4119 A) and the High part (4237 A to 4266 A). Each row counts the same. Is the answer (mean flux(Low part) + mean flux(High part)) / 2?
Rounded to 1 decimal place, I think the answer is 15.1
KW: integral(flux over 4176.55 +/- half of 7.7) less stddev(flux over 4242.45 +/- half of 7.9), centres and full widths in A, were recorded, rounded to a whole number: 108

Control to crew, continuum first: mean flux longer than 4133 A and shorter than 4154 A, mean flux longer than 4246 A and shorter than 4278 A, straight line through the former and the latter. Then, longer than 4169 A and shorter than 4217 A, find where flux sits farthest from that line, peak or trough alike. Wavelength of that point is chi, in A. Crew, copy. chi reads 4216.16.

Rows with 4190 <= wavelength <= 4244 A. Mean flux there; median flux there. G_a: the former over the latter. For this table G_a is 1.02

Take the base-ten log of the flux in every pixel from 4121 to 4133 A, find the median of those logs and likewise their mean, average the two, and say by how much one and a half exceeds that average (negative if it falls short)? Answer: 0.355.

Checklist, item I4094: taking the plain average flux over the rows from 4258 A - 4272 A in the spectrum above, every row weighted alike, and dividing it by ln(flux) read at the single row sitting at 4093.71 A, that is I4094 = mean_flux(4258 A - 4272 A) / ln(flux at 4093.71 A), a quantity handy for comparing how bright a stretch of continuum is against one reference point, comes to 5.64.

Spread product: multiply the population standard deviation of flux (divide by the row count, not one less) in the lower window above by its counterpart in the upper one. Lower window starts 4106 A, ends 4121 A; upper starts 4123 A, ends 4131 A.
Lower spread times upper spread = 0.12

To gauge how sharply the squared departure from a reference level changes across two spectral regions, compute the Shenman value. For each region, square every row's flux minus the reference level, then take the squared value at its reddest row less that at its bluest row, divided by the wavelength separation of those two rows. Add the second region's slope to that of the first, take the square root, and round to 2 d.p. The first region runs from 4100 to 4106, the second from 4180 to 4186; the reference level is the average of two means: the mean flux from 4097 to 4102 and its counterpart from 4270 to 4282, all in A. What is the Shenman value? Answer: 0.17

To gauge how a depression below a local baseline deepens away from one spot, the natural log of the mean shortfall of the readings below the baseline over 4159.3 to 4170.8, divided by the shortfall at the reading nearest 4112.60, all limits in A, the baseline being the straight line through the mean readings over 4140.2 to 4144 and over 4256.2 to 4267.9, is -1.5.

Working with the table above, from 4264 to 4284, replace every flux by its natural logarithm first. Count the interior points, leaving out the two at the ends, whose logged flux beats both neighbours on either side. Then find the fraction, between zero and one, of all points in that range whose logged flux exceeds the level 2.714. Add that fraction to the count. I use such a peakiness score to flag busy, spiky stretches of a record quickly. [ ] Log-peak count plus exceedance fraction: 0.70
